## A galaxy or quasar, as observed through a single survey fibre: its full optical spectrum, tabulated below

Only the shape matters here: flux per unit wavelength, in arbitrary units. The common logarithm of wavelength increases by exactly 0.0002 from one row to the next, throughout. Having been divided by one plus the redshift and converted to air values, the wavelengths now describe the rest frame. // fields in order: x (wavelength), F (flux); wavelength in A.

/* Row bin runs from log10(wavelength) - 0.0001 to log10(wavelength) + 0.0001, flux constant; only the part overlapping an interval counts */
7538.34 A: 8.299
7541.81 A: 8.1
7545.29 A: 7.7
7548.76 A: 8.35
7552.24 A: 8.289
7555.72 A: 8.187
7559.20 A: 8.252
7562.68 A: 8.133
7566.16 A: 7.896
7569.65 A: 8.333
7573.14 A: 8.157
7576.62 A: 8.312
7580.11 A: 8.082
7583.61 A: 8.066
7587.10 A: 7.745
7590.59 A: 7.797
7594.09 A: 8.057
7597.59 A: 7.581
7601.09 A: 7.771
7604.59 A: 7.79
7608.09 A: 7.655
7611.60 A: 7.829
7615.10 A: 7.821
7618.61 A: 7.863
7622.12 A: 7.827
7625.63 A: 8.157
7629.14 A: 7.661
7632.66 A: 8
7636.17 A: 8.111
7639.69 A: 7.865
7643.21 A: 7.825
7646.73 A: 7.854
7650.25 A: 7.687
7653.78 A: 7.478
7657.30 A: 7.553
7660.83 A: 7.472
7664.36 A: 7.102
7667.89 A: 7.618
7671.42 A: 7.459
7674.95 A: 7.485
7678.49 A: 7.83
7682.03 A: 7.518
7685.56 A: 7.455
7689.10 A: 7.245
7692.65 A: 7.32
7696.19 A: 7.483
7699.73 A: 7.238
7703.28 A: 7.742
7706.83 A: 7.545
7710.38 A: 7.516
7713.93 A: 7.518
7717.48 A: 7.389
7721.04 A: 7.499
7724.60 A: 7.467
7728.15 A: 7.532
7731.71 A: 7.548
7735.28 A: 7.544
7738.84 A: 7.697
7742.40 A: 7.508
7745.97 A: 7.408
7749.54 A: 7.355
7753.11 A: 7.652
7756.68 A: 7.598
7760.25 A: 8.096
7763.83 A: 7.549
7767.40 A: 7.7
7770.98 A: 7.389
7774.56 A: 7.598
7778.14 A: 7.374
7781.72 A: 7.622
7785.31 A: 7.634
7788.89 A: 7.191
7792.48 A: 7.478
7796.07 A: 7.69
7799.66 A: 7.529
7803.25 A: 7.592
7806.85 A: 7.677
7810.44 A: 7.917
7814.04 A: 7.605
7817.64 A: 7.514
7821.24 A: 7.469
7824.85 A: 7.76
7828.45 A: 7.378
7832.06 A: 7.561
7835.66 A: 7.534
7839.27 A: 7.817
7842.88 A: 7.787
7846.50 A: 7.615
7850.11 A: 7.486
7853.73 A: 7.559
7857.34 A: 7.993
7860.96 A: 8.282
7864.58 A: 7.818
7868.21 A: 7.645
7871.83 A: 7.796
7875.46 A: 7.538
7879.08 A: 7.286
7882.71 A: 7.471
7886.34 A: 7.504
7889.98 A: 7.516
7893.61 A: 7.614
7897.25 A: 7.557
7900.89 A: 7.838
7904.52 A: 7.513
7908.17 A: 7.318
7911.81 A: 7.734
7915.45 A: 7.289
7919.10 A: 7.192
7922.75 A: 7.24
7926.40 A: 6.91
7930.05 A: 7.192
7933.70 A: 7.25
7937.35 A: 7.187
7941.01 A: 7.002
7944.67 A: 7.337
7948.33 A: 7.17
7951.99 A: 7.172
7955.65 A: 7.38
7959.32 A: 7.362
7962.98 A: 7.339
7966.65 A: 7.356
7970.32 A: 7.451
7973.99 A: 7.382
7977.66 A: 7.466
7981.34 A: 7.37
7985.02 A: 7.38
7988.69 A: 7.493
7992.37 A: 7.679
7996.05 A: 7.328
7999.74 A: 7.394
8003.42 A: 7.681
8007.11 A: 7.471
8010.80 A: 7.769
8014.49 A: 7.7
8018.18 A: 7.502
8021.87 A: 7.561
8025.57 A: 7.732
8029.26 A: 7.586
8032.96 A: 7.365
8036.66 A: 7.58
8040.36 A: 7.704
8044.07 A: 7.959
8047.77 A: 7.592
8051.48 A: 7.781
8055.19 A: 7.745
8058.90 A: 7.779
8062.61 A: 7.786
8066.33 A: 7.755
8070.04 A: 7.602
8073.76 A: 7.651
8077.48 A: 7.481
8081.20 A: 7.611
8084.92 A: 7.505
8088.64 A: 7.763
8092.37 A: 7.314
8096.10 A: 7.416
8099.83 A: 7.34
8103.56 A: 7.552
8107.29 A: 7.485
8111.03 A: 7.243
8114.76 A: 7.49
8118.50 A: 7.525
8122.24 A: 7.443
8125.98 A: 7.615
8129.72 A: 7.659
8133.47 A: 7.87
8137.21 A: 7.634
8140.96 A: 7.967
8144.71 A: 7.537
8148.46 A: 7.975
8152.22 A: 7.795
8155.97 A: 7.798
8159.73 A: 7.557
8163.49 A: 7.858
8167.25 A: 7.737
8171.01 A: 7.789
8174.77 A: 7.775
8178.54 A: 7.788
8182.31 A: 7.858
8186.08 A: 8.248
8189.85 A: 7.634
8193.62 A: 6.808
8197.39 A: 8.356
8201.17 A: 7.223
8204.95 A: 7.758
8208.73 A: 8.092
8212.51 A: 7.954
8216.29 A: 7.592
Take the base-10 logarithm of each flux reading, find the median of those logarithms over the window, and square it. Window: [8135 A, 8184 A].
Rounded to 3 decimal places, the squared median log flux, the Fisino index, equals 0.795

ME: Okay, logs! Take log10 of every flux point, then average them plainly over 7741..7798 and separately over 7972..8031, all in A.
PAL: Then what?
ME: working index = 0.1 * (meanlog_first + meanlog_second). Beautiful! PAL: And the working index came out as 0.175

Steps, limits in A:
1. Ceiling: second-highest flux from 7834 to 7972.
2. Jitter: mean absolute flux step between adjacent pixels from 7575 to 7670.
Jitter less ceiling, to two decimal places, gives -7.80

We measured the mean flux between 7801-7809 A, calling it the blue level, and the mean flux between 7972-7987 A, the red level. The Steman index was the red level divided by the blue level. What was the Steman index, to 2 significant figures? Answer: 0.97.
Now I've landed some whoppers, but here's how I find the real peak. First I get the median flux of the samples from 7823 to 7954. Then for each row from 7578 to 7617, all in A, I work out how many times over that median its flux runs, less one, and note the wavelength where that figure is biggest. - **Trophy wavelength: 7580.11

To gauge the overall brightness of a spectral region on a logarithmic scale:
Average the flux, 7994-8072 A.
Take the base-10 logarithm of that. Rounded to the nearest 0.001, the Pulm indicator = 0.883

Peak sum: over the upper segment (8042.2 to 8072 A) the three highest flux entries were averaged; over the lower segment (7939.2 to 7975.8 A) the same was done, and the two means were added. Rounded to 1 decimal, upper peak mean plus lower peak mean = 15.2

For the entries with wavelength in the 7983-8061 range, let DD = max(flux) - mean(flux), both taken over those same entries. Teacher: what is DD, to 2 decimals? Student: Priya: 0.35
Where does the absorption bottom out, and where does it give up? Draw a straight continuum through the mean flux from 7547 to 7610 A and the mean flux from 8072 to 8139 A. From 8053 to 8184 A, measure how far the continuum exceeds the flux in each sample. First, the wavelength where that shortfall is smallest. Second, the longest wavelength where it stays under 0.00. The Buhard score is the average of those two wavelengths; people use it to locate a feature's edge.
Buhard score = 8165.4 A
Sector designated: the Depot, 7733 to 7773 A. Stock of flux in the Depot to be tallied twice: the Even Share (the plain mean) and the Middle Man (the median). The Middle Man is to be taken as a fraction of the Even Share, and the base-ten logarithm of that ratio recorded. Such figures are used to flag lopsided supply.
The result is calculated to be -0.002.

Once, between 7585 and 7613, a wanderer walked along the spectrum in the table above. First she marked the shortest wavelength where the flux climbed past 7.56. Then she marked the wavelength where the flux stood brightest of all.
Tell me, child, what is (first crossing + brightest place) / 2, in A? 7590.6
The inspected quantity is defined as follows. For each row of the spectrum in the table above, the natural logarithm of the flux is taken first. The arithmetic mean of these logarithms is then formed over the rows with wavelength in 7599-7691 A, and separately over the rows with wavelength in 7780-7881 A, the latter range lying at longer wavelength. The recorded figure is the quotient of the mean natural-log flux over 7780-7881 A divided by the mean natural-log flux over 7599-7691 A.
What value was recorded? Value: 0.997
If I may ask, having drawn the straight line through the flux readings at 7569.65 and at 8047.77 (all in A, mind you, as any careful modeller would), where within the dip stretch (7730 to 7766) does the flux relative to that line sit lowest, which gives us 7749.54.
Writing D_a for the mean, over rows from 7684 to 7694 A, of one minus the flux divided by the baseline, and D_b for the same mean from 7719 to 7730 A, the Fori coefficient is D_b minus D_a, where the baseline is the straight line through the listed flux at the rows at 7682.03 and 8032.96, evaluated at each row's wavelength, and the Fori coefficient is -0.023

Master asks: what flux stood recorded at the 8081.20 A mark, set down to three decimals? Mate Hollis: 7.611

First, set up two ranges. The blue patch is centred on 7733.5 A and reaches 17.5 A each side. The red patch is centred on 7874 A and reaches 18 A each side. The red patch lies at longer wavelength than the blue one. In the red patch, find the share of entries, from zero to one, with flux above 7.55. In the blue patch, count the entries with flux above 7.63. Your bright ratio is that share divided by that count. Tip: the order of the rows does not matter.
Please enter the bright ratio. 0.500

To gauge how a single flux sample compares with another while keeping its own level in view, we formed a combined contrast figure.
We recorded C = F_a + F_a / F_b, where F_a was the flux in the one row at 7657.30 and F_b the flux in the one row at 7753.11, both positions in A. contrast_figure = 8.5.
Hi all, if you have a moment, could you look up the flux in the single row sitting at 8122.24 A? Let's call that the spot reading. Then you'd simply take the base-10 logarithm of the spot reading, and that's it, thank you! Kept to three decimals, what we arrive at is 0.872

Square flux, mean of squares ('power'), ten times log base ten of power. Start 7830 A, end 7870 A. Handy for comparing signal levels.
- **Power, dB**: 17.8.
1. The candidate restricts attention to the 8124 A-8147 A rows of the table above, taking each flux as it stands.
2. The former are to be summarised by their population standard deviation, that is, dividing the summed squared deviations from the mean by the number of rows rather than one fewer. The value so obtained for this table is 0.152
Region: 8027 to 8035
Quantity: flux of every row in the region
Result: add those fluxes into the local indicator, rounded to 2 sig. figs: 15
